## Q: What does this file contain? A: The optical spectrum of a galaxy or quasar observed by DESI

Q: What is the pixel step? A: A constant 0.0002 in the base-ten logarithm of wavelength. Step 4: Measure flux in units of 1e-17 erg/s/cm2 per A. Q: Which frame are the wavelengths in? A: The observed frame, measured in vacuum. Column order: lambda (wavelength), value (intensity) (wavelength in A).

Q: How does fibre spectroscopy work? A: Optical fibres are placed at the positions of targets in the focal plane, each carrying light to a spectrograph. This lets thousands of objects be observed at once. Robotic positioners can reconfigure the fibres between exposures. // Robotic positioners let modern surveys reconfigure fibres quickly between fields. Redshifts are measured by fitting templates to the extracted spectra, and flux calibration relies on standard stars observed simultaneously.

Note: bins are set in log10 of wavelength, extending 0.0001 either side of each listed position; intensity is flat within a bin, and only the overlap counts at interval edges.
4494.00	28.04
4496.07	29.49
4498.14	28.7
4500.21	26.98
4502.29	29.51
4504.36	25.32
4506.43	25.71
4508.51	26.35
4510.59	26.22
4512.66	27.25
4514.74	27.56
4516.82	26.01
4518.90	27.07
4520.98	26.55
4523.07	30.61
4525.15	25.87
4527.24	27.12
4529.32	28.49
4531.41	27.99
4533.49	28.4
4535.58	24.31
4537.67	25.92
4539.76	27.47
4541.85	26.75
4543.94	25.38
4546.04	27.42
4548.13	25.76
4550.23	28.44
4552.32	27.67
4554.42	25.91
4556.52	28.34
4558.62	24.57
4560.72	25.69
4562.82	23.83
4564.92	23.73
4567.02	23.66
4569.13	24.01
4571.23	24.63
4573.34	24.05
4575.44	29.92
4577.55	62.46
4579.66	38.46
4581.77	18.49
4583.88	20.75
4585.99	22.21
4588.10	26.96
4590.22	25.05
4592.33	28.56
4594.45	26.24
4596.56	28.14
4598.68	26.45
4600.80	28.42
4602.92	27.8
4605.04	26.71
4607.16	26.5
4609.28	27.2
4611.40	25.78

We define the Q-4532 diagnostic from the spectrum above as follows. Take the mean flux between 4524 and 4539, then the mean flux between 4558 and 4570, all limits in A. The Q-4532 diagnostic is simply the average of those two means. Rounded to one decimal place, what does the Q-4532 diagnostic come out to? 25.6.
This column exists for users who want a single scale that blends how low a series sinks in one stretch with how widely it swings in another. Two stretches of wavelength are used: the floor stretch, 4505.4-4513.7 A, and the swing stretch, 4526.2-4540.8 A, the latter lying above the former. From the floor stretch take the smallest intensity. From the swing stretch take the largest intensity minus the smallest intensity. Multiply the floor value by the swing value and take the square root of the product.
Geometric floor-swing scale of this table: 10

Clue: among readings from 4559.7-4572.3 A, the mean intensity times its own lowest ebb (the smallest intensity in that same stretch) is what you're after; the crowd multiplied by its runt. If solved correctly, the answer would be 574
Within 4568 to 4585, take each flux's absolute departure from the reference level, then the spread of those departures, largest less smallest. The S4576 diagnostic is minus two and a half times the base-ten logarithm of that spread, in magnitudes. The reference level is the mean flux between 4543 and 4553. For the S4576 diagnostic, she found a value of -3.8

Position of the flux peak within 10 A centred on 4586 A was 4588.10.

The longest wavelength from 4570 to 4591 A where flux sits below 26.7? 4590.22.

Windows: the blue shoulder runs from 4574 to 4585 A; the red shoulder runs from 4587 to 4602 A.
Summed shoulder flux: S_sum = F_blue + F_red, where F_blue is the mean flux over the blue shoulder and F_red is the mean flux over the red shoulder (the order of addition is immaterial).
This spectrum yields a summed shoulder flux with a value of 61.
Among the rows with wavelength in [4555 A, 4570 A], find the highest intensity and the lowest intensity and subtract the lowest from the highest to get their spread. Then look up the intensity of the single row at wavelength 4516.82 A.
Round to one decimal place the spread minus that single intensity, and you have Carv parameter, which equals -21.3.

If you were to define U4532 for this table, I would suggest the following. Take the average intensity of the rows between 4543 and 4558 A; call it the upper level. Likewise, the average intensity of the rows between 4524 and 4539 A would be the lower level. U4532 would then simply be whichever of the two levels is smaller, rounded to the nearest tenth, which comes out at 26.9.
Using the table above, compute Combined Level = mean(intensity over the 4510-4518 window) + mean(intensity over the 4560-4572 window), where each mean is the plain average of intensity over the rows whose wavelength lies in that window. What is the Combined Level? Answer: 51.0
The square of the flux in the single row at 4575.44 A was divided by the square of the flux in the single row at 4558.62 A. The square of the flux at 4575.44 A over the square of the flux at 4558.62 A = 1.48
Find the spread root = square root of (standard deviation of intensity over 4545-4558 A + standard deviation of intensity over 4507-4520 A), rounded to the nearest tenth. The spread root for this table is 1.3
